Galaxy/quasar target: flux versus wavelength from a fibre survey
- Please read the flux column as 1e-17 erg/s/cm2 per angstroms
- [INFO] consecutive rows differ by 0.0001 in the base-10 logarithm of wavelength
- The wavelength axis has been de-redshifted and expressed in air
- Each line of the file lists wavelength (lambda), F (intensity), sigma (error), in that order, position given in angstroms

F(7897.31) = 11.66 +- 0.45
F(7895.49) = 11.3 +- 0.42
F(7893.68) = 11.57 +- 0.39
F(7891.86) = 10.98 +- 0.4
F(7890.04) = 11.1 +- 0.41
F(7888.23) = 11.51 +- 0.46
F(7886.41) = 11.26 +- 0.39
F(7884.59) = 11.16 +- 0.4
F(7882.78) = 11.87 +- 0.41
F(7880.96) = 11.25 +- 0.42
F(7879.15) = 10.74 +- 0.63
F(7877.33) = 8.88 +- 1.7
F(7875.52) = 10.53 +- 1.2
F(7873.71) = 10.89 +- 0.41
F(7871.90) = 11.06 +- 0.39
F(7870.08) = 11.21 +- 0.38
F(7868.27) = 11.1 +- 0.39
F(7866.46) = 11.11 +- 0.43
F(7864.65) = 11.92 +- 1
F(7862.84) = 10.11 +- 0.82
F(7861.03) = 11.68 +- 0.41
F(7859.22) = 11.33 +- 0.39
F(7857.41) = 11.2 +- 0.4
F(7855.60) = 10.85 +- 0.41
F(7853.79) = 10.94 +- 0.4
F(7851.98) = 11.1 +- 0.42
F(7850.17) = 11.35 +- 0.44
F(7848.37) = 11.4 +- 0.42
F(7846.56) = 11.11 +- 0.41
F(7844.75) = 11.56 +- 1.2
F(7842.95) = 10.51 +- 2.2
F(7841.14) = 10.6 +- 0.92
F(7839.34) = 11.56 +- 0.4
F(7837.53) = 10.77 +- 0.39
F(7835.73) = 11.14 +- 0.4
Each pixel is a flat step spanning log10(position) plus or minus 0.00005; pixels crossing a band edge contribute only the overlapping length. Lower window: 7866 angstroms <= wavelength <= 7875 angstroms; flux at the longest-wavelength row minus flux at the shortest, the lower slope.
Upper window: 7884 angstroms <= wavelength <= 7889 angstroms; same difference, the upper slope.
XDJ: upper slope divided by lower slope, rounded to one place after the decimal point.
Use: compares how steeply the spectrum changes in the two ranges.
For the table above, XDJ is -1.6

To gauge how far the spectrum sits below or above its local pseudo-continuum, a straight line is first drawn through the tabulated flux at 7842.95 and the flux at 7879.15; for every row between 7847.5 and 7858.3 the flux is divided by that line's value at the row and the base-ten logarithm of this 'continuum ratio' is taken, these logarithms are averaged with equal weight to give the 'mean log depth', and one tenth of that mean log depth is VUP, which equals 0.0023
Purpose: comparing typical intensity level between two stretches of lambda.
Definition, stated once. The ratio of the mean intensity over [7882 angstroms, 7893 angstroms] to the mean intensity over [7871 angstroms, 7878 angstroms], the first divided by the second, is 1.09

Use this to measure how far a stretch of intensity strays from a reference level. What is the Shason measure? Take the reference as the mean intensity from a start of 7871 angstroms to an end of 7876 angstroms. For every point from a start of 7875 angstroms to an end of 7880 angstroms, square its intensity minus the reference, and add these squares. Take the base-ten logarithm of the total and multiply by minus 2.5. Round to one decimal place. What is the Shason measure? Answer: -1.5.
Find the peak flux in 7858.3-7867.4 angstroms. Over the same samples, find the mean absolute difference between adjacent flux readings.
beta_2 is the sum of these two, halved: 6.53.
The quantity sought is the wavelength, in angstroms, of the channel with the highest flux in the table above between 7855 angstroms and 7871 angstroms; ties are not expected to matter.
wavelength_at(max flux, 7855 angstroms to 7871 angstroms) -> 7864.65 angstroms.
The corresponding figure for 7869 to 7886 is 7882.78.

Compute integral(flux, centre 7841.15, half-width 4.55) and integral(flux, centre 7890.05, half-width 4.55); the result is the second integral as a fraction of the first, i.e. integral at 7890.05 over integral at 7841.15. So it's 1.03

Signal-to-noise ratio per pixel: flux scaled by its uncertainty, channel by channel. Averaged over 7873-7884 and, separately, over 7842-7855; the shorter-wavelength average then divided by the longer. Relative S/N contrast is 1.1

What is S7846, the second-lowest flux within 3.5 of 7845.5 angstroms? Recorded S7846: 11.11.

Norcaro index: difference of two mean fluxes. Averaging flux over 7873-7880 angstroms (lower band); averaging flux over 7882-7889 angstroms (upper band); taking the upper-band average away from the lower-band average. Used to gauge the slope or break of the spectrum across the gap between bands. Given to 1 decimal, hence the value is -1.2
